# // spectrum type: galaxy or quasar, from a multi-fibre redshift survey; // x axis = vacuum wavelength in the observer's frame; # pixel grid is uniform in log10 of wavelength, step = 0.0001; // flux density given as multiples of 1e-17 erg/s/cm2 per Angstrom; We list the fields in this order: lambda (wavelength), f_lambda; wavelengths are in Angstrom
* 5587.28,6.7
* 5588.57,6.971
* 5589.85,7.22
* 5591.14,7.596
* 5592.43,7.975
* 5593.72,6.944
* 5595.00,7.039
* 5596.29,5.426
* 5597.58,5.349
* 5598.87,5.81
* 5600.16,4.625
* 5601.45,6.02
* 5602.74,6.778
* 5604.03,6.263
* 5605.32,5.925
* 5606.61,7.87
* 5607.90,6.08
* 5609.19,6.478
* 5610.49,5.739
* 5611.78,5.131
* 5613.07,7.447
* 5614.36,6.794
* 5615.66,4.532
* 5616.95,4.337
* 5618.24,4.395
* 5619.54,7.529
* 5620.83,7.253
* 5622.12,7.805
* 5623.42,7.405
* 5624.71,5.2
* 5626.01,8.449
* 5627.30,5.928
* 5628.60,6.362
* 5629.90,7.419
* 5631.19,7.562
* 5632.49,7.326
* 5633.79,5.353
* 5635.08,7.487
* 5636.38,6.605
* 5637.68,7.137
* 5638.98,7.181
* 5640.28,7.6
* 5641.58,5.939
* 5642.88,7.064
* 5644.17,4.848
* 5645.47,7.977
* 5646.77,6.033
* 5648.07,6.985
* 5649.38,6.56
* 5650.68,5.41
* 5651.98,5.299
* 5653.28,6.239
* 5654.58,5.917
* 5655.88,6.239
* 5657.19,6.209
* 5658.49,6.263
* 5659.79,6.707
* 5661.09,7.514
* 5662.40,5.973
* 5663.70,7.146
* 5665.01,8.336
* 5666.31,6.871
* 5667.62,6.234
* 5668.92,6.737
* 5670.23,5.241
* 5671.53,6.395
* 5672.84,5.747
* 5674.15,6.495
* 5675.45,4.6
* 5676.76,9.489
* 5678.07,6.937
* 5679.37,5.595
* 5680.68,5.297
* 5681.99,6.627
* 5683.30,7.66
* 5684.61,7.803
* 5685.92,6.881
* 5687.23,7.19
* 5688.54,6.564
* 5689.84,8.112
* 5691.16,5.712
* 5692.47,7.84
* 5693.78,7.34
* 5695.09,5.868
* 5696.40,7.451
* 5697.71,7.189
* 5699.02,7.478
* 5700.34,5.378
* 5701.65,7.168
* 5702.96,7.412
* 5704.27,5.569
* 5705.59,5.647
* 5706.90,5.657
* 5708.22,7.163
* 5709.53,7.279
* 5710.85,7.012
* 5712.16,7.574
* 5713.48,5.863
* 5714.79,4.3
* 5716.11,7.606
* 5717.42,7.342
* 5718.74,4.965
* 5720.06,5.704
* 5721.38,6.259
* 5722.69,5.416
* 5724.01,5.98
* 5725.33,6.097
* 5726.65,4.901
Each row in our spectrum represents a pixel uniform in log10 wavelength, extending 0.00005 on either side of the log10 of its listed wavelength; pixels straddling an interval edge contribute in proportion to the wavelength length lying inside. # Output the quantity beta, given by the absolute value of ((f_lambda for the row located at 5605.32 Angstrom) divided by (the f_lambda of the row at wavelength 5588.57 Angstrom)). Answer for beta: 0.85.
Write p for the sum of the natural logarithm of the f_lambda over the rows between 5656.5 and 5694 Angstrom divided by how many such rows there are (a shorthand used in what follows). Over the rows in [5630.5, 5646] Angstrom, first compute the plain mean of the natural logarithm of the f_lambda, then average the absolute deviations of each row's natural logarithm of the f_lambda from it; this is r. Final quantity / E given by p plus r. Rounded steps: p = 1.90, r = 0.121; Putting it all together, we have 2.02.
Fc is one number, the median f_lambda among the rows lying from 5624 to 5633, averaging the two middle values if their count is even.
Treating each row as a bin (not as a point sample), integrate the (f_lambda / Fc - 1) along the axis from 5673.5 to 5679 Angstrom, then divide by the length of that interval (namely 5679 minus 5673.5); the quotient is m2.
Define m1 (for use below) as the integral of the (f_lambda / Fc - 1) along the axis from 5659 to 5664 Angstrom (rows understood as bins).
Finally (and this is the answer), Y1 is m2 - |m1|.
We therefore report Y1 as -0.43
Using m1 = -0.36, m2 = -0.070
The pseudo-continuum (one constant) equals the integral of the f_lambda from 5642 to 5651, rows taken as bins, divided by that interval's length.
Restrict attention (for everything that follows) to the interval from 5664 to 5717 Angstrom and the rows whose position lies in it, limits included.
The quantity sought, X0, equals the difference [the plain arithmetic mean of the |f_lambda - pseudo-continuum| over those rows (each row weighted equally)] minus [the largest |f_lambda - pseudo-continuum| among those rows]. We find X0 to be -2.13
